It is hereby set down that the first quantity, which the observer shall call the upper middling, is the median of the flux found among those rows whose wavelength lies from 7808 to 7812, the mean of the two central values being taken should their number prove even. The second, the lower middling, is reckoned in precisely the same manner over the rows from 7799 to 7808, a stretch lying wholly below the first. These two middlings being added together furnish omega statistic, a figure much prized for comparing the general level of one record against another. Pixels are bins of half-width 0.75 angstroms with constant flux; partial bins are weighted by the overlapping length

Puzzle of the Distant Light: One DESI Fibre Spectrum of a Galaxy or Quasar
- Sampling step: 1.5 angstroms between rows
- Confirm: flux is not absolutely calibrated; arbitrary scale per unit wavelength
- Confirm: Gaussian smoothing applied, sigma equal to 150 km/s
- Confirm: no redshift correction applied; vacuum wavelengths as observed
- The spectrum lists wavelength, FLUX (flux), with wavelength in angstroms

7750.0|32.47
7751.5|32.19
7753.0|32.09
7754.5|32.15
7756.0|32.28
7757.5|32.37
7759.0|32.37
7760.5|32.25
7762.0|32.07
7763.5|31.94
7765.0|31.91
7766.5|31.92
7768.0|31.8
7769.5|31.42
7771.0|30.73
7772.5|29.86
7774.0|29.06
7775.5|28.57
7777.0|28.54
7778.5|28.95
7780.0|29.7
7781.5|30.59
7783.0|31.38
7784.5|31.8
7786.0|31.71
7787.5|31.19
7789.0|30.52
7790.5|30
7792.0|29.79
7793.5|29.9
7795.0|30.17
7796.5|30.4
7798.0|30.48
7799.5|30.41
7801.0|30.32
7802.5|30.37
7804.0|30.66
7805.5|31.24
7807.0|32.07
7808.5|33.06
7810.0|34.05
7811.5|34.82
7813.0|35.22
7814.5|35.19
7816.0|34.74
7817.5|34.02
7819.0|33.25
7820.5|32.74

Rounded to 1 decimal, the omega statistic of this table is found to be 64.6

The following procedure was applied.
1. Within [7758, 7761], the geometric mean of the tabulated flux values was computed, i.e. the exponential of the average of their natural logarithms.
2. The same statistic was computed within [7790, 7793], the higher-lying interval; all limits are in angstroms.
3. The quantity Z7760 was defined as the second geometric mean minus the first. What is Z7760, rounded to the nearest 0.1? -2.4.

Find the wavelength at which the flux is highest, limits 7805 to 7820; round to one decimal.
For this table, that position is 7813.0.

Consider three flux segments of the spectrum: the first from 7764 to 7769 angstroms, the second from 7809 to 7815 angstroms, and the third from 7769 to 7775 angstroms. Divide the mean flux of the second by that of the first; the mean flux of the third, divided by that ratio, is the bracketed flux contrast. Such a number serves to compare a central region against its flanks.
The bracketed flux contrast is 27.7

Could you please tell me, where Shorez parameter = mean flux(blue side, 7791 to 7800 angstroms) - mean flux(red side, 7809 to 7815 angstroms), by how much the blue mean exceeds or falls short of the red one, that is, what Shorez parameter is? -4.6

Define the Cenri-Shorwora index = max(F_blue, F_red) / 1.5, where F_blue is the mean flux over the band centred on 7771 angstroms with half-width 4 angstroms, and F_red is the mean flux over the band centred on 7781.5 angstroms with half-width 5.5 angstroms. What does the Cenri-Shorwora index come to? 20.4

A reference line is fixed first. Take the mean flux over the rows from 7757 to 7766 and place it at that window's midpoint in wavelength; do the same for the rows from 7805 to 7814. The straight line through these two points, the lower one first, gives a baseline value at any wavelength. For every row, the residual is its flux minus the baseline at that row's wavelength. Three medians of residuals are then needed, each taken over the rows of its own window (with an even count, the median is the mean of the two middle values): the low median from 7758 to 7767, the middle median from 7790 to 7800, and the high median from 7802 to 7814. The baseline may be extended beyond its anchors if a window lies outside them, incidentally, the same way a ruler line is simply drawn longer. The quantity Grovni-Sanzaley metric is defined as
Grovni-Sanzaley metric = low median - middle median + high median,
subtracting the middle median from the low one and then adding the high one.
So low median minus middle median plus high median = 1.9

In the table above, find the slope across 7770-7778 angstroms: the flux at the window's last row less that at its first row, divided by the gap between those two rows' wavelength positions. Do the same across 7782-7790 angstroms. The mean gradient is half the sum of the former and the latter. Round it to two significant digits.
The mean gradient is -0.25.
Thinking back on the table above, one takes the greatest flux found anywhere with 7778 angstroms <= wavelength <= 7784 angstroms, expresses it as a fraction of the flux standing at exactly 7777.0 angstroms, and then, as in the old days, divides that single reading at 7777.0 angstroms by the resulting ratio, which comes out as 26.0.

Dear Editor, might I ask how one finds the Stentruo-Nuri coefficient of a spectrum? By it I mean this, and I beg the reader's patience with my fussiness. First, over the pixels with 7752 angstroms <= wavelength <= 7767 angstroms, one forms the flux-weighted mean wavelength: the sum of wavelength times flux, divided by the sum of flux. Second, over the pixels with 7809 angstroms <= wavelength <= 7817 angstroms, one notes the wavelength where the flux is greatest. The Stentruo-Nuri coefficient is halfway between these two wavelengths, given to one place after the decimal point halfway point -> 7786.4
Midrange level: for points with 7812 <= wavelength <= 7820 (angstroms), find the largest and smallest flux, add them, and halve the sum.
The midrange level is 34.2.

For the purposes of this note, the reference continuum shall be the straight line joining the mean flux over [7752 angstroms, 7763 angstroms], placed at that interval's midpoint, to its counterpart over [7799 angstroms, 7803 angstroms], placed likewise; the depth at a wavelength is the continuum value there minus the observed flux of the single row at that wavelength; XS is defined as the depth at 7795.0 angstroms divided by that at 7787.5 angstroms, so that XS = -1.8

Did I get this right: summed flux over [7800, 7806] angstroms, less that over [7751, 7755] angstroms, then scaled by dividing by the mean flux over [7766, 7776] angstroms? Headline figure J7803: 1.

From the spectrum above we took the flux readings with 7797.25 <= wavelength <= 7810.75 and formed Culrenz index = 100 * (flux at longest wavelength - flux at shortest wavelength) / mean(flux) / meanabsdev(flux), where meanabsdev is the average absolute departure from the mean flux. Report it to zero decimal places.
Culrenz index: 10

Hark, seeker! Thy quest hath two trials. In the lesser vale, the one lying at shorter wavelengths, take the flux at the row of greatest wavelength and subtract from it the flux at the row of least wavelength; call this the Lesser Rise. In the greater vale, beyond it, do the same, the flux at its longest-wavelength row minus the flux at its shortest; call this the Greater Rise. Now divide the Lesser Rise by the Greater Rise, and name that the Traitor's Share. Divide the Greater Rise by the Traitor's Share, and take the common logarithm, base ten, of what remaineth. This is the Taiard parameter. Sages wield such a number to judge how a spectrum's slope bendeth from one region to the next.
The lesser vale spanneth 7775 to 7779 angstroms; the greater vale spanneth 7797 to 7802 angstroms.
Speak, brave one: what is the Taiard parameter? -1.2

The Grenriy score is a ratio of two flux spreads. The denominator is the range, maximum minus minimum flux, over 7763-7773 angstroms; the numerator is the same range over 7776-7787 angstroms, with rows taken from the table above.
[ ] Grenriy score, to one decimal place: 1.6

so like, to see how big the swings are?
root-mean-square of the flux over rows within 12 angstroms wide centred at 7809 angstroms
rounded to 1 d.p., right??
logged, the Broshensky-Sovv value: 33.3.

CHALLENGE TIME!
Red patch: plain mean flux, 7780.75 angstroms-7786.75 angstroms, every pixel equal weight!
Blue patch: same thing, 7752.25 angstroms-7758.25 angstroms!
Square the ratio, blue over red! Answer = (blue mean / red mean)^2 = 1.06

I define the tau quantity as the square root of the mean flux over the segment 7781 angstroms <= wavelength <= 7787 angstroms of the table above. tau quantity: 5.60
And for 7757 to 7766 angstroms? 5.67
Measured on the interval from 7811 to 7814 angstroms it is 5.92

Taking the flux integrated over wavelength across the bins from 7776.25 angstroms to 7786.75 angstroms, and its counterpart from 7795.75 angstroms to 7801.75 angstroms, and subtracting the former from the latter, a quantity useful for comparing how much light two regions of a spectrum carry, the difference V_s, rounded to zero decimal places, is -137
